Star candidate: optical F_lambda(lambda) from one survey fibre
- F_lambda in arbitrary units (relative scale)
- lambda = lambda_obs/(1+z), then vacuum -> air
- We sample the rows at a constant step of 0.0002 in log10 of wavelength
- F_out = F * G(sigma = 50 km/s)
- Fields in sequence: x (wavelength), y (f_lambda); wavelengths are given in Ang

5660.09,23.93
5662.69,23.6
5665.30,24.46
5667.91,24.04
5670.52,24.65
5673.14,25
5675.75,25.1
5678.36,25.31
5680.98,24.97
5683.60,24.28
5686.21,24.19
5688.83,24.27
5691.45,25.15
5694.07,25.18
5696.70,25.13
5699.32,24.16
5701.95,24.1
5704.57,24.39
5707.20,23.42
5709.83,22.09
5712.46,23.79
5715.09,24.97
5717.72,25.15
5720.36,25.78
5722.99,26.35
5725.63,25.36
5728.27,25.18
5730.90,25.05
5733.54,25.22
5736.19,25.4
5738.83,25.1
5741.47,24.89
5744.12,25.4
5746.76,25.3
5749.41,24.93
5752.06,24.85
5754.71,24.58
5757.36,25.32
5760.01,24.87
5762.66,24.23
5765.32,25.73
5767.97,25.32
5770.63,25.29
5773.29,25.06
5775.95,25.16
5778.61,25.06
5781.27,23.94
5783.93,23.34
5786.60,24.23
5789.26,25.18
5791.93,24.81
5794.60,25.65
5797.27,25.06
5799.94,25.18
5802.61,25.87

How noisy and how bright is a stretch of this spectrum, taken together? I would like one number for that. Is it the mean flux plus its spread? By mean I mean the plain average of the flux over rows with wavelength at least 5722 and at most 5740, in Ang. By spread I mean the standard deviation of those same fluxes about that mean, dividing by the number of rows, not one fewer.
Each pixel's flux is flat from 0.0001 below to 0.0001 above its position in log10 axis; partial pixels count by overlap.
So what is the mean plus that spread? 25.8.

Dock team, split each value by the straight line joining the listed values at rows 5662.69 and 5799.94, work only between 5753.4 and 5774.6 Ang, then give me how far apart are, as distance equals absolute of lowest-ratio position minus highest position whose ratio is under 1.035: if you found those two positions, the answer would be 10.6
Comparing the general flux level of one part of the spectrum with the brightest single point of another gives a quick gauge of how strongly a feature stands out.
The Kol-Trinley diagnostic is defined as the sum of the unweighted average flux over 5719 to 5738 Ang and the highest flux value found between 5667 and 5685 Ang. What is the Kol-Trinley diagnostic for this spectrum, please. 50.8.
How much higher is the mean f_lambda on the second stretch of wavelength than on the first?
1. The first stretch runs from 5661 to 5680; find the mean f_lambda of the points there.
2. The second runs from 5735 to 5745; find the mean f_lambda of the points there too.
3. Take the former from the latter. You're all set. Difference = 0.60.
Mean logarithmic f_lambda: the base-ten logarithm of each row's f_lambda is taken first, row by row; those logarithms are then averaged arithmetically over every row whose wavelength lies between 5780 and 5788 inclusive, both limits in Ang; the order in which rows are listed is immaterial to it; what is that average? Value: 1.38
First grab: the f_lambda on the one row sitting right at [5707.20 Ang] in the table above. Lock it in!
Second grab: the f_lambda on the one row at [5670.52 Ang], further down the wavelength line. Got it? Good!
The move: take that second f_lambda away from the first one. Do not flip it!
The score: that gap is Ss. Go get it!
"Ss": -1.2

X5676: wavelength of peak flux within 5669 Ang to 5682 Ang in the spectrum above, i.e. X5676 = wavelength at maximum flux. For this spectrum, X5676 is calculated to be 5678.36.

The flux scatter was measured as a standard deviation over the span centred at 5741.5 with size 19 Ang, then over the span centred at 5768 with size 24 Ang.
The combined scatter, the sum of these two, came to 0.6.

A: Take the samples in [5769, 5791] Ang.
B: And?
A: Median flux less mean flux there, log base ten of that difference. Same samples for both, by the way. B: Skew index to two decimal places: -0.40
